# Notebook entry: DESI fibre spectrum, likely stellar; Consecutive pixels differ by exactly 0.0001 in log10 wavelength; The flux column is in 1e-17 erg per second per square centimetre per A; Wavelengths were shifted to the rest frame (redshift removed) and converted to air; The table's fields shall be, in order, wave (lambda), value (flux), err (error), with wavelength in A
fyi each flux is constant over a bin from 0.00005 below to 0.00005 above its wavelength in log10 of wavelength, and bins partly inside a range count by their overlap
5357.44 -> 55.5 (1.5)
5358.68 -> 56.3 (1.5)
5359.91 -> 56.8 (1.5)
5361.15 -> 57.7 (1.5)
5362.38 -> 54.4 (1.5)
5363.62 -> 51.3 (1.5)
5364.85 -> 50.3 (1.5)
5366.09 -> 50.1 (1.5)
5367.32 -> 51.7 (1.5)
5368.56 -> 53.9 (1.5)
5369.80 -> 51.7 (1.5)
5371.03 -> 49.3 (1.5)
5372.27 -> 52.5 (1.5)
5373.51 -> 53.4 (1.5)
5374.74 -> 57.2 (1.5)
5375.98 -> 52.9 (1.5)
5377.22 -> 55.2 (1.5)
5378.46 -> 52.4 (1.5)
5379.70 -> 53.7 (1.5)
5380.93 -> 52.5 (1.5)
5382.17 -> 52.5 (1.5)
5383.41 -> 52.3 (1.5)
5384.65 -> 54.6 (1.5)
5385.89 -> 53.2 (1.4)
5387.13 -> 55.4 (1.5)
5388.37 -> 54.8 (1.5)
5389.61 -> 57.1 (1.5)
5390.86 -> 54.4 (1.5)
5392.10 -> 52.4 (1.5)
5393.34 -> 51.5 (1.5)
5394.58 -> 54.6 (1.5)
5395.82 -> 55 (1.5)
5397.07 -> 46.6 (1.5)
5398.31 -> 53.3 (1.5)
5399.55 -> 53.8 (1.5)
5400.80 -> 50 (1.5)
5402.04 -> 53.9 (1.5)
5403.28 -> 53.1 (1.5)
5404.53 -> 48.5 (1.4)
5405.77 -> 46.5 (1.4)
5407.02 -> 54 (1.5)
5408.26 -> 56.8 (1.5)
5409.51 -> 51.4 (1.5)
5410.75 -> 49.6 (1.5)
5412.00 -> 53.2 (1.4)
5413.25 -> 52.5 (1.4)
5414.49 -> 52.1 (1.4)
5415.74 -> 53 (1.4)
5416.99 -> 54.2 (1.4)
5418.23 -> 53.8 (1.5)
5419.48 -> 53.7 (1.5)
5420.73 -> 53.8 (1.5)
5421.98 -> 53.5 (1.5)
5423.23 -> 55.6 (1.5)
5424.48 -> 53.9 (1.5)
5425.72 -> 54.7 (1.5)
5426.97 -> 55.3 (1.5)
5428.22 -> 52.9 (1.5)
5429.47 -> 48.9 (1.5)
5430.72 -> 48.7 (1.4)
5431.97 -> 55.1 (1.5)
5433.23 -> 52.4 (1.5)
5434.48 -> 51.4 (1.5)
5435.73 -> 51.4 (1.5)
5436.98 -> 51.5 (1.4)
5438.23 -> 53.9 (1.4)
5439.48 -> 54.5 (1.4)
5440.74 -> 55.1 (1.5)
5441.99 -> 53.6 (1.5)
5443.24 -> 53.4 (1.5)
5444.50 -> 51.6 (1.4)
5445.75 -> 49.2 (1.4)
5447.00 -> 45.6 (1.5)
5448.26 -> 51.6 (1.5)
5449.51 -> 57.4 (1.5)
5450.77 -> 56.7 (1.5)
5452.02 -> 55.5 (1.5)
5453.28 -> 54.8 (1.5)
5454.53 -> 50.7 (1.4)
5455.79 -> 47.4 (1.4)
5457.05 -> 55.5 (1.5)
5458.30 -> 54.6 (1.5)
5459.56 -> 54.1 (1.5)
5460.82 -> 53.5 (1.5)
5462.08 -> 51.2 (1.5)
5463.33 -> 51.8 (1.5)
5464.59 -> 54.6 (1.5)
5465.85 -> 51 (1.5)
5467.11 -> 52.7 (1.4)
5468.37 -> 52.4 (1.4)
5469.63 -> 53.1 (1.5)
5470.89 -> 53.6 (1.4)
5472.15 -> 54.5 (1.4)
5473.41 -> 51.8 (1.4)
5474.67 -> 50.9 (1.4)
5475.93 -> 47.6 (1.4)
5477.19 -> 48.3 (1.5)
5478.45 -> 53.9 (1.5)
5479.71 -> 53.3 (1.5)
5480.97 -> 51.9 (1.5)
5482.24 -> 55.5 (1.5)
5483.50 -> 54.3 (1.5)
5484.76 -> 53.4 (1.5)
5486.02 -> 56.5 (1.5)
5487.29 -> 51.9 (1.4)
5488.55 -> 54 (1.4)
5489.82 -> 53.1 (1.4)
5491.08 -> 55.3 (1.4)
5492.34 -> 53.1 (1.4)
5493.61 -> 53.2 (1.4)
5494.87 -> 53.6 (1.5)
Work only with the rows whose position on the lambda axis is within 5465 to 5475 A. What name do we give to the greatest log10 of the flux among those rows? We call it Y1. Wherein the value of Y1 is 1.74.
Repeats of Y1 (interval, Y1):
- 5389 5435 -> 1.76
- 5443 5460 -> 1.76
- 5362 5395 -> 1.76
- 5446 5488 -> 1.76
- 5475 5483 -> 1.74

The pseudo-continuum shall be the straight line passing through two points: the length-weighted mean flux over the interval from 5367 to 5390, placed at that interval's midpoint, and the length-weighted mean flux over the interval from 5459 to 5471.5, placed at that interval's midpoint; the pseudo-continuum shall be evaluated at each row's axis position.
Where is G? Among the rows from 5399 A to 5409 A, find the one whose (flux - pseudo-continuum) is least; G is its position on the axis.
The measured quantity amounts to 5405.77 A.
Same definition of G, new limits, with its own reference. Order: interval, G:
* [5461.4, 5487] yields 5475.93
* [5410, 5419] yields 5410.75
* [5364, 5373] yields 5371.03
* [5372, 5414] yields 5405.77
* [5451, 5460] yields 5455.79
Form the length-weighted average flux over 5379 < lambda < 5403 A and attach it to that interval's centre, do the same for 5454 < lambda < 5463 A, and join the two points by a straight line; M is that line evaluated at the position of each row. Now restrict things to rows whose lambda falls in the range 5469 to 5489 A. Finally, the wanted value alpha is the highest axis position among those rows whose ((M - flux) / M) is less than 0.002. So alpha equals 5488.55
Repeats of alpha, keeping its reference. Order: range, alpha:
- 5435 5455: 5453.28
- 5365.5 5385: 5384.65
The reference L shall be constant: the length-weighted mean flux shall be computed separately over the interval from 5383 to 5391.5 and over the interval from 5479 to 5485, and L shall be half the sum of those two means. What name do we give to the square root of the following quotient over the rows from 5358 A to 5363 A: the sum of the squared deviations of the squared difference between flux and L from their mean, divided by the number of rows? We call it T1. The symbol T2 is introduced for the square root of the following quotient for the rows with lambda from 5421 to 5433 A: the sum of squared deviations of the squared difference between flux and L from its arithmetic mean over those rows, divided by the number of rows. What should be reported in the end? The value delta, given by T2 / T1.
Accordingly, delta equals 2.5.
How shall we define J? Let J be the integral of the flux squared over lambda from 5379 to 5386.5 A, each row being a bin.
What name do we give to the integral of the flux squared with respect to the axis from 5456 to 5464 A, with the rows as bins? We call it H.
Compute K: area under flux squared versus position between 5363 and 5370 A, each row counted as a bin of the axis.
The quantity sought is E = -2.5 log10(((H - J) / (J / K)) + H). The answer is -10.9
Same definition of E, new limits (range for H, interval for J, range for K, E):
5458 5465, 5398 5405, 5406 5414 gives -10.8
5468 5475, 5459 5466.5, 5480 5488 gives -10.6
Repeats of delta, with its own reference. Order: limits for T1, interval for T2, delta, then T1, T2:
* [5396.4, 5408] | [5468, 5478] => 0.7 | 23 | 16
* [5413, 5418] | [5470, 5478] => 10.9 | 2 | 17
